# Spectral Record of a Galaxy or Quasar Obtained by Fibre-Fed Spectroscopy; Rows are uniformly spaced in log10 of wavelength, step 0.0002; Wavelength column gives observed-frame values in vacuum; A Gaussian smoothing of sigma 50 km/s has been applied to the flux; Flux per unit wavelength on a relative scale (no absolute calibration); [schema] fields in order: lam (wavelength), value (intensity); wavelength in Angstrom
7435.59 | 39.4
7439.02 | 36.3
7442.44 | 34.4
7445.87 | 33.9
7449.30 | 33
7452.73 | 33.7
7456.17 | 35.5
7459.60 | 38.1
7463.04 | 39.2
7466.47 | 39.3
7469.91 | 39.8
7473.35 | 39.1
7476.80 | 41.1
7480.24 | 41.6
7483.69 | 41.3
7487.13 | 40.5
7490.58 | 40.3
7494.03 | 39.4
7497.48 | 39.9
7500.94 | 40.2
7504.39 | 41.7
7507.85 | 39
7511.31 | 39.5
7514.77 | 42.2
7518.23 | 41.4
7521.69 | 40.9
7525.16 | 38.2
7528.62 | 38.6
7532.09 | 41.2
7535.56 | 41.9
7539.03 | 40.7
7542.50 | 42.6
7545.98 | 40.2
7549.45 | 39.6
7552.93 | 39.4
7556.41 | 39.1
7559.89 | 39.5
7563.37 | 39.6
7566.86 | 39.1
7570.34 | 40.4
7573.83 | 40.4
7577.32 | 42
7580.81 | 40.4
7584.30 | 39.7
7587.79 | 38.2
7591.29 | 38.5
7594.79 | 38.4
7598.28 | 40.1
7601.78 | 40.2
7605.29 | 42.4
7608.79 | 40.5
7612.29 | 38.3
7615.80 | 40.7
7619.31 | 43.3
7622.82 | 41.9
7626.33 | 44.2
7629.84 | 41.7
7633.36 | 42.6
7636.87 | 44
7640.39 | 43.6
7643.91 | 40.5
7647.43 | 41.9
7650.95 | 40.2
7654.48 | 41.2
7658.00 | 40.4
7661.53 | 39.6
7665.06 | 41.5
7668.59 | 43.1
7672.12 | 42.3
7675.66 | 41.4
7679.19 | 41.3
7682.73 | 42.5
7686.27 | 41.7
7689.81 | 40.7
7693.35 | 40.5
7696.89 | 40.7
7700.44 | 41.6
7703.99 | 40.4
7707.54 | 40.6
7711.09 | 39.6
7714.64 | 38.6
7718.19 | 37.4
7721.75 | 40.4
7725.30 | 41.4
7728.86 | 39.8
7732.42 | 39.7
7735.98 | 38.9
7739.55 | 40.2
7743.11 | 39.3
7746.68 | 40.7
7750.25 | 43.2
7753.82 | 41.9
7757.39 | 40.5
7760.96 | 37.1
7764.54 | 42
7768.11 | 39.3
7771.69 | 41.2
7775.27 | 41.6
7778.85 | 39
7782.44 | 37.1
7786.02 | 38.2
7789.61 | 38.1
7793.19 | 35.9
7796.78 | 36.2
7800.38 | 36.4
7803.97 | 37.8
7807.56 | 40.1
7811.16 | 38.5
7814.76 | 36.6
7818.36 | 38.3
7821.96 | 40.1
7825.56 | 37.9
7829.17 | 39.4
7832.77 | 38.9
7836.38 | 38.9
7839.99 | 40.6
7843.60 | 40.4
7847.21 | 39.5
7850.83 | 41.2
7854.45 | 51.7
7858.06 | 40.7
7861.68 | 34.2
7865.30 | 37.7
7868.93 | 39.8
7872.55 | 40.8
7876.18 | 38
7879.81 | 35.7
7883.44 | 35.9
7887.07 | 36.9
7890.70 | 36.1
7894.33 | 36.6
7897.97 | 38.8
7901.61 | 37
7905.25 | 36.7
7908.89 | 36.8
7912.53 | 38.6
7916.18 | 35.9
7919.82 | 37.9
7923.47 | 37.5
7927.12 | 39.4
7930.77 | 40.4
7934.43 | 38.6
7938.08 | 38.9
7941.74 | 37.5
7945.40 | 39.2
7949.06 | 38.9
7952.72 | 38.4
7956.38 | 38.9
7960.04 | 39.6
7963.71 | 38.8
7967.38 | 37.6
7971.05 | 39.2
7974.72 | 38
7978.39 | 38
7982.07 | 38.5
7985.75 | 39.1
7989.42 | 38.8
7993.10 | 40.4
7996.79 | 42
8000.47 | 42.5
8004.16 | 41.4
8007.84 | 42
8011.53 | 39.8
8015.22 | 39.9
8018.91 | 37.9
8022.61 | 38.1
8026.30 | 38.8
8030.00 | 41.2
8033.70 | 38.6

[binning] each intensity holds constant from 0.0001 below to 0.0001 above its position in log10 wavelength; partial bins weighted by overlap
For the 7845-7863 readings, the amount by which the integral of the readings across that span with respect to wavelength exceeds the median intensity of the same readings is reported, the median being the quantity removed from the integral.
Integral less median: 709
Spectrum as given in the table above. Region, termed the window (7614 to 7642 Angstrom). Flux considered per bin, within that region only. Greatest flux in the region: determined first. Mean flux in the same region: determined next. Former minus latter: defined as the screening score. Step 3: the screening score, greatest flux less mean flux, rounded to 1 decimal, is 1.5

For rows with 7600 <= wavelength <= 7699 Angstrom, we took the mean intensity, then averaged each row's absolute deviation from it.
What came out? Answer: 1.1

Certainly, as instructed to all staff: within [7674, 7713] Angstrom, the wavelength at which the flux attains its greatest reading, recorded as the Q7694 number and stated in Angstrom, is 7682.73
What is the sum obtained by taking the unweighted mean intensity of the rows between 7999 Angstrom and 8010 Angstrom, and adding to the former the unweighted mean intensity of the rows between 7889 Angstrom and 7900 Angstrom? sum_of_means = 79.1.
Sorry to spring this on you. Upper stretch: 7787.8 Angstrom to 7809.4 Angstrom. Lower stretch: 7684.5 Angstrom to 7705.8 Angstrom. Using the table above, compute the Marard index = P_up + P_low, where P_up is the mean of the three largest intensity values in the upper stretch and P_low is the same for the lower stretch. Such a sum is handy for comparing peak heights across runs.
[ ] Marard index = 80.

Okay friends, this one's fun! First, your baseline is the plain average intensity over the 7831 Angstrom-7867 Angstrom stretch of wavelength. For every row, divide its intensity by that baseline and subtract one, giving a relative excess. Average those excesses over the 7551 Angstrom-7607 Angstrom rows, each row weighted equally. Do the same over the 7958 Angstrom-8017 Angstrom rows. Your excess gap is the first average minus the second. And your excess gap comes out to 0.0028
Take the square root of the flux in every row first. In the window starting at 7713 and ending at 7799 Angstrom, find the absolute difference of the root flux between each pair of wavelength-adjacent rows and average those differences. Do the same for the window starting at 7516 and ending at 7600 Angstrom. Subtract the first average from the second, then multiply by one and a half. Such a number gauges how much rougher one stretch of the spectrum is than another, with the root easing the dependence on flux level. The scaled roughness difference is -0.077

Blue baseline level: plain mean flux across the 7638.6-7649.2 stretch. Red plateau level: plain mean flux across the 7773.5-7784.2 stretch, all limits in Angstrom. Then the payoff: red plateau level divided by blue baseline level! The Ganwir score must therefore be 0.93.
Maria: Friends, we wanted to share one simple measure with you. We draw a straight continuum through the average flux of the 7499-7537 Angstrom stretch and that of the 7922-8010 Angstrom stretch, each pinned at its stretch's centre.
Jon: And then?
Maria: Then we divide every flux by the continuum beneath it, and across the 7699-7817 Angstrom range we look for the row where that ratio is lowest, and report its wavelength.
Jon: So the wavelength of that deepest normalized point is 7793.19 Angstrom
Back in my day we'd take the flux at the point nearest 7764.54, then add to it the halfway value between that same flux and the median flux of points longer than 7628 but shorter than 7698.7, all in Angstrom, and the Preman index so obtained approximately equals 83.7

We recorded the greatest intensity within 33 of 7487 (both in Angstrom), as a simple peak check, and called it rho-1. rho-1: 42.2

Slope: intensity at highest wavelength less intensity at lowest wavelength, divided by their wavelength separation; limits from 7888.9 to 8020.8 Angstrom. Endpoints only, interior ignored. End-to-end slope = 0.014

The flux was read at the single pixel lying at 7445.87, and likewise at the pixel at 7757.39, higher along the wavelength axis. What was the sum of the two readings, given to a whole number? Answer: 74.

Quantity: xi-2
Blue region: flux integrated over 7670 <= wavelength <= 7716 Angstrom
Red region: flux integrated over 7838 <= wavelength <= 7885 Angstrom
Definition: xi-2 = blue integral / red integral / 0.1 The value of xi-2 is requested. 10.1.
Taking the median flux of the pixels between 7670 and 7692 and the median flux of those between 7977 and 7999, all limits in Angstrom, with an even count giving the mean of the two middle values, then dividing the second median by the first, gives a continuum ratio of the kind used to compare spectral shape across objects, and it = 0.94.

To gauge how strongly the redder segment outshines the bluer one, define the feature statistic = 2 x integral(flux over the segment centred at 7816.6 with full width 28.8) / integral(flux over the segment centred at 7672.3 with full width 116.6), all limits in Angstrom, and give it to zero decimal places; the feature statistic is 0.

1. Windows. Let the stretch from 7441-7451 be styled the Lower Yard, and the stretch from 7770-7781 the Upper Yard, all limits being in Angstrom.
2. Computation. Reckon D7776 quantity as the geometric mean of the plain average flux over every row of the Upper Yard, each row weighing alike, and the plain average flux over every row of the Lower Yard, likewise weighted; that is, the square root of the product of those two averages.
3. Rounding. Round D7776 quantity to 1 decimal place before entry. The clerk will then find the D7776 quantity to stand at 37.0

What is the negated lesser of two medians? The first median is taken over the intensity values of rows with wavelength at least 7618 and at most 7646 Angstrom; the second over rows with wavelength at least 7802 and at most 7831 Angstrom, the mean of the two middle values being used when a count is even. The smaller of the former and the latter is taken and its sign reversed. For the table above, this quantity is -38.4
